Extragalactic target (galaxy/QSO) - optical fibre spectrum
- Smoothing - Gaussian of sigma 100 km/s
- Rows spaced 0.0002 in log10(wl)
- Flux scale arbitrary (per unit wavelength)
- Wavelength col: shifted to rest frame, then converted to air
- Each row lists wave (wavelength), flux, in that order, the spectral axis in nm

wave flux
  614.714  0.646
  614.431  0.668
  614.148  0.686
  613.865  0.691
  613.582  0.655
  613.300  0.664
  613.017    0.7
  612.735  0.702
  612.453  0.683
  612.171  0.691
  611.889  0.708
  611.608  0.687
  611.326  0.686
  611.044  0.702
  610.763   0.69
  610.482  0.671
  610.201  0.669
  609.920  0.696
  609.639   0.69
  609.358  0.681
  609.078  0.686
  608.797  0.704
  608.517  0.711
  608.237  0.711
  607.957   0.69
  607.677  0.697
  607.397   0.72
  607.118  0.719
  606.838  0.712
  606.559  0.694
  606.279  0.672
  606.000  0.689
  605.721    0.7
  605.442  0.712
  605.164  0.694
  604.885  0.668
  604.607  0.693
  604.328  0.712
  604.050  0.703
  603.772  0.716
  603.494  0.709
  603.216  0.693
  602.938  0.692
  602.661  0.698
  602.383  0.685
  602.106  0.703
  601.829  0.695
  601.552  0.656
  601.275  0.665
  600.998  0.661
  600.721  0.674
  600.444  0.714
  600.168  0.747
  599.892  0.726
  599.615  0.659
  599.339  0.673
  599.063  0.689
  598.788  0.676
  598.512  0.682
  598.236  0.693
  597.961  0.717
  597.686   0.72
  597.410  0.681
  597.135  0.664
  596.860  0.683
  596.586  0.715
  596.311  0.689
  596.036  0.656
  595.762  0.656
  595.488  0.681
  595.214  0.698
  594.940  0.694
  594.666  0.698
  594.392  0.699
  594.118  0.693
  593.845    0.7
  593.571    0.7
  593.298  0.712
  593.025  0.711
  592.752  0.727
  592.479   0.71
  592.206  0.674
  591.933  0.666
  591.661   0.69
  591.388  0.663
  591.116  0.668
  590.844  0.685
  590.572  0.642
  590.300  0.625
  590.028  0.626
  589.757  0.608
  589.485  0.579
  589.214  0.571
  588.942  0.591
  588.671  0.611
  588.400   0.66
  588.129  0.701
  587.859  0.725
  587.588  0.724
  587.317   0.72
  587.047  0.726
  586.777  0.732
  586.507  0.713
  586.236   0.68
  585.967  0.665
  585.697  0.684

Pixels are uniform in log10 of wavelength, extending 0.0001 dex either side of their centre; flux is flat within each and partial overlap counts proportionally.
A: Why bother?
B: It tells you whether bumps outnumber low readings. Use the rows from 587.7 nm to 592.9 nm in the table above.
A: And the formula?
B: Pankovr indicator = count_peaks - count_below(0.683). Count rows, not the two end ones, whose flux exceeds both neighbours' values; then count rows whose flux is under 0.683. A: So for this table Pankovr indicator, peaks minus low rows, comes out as -10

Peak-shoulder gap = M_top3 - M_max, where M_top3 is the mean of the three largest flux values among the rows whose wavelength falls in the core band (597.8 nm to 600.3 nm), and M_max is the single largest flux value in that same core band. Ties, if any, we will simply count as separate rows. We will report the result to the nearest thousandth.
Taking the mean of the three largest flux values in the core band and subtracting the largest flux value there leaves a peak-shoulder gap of -0.017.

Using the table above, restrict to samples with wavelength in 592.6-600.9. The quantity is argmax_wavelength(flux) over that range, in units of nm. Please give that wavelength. 600.168 nm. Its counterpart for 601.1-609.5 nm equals 607.397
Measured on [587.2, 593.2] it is 592.752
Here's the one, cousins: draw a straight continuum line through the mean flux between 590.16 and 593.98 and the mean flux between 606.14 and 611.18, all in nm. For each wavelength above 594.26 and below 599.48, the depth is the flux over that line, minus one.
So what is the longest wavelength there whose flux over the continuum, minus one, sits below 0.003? 599.339 nm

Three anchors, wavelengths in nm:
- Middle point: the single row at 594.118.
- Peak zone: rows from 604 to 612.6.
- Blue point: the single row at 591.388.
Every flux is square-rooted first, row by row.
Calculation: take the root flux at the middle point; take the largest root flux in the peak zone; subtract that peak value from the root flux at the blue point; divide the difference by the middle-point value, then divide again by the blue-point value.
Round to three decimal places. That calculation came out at -0.051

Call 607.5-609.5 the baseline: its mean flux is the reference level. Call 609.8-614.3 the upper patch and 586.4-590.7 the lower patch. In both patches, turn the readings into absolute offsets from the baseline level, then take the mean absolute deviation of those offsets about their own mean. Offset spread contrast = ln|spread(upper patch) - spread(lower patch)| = -3.7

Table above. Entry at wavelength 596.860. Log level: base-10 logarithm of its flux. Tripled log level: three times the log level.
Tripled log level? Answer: -0.497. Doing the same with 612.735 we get -0.461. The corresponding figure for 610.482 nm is -0.520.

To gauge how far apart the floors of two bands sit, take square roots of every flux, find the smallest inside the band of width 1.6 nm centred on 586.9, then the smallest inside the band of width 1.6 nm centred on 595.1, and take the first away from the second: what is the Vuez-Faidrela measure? -0.015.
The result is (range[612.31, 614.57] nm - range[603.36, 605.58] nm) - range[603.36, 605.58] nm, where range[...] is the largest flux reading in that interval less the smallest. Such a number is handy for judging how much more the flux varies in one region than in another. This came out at -0.049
